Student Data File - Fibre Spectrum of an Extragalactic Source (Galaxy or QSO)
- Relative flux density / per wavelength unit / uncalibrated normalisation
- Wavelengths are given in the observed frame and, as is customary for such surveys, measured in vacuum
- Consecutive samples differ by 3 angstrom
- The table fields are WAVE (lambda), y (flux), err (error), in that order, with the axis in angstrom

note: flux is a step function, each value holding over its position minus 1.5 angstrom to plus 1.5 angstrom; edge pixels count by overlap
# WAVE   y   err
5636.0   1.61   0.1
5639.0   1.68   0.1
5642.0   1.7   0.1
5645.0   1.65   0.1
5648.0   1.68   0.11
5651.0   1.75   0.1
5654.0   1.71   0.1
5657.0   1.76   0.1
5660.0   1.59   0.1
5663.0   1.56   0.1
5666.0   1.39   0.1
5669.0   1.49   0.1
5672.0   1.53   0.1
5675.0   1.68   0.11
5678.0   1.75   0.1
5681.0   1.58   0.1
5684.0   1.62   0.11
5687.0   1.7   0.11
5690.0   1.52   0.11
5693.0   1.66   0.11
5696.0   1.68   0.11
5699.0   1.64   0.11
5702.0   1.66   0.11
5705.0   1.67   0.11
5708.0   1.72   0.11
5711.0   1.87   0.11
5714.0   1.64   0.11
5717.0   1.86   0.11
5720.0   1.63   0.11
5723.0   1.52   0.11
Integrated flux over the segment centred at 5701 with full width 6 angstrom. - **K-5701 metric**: 9.9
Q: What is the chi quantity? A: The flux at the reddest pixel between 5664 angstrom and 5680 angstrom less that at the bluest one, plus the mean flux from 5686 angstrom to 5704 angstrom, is 2.00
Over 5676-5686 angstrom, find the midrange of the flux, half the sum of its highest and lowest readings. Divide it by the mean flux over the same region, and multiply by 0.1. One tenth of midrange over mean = 0.101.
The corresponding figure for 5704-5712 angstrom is 0.101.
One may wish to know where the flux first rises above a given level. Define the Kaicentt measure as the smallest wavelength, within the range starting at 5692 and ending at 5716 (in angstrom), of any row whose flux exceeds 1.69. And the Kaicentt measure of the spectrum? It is 5708.0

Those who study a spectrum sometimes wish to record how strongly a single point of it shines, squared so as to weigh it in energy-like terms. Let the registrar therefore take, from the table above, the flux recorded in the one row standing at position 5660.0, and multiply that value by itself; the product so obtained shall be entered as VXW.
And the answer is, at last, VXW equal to 2.53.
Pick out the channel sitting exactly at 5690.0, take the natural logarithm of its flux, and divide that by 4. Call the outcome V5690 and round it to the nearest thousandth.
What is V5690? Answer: 0.105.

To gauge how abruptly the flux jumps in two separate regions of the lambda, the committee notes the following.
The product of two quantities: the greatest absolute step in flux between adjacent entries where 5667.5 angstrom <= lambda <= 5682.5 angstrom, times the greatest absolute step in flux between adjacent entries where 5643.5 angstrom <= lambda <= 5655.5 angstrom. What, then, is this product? 0.012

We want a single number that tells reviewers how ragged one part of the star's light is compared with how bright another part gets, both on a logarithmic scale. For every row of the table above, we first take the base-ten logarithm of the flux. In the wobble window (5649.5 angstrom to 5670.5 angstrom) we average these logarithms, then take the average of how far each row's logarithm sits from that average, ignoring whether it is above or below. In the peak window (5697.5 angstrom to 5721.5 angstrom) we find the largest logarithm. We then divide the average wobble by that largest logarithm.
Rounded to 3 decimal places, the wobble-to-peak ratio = 0.113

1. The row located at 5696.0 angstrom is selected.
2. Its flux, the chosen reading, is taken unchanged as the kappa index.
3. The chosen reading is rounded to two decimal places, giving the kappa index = 1.68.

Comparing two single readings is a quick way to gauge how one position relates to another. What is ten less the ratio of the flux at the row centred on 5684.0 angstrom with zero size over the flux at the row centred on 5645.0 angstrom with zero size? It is 9.02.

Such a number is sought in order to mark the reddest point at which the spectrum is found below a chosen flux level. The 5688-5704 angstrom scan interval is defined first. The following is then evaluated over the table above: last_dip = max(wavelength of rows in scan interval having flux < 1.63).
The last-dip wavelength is 5690.0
